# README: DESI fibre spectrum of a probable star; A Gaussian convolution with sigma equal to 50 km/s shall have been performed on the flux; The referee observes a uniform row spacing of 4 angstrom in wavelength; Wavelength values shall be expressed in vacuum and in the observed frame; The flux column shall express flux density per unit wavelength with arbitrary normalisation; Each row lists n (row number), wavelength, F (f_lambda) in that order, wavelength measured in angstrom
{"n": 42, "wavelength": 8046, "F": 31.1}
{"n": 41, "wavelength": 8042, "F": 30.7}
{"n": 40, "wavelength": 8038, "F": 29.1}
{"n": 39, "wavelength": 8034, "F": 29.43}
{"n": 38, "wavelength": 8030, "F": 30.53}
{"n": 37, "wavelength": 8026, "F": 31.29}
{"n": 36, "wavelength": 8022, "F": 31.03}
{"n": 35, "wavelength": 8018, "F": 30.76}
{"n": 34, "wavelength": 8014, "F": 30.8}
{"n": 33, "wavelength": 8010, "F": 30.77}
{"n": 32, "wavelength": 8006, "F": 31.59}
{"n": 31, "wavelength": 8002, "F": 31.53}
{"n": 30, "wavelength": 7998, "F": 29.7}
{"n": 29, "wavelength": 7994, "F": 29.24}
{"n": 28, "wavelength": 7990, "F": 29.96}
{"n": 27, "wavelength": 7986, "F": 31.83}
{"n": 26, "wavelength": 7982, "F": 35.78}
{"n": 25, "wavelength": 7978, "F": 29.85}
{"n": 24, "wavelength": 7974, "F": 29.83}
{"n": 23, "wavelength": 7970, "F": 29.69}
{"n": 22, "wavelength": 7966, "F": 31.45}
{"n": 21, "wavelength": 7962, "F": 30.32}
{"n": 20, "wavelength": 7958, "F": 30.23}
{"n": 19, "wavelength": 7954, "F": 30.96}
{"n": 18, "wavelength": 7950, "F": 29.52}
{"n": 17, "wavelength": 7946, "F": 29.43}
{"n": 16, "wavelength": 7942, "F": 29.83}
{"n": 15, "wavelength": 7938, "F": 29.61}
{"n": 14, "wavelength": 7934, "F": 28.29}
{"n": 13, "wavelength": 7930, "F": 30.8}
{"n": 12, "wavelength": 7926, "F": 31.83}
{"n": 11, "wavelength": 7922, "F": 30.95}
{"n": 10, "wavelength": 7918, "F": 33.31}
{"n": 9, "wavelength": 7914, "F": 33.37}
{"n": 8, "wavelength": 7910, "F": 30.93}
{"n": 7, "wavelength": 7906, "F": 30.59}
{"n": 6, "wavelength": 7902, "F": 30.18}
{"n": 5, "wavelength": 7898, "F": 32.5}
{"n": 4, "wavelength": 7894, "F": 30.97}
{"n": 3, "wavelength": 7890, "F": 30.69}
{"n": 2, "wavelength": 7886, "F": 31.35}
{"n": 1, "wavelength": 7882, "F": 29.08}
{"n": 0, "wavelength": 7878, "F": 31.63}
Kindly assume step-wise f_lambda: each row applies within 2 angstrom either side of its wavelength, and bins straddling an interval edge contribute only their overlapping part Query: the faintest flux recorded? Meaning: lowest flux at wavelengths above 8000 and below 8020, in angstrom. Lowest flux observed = 30.76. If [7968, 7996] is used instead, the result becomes 29.24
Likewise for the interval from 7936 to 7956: 29.43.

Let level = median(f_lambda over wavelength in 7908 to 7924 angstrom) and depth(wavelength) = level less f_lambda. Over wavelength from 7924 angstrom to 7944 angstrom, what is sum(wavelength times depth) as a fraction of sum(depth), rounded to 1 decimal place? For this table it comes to 7936.0 angstrom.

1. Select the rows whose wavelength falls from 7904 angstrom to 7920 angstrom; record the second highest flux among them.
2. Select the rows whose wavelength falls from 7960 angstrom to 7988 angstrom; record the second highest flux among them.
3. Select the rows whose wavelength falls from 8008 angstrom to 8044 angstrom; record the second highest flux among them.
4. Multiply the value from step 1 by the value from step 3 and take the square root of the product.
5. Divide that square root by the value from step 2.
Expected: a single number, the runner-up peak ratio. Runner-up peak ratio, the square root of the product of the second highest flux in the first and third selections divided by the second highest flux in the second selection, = 1.01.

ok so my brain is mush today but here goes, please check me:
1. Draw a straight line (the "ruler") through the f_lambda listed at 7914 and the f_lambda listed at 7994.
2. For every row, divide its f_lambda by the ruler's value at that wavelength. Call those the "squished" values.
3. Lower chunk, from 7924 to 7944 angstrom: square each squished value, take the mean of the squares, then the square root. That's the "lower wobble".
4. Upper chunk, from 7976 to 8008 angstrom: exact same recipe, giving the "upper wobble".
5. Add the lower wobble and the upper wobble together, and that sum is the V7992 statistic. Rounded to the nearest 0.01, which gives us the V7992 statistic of 2.00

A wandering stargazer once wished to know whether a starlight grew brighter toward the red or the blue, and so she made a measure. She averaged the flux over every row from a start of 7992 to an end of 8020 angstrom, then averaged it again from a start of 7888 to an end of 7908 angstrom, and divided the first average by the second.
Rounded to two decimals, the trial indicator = 0.99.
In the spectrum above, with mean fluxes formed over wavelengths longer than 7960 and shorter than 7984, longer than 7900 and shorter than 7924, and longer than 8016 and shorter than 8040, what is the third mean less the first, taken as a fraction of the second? -0.03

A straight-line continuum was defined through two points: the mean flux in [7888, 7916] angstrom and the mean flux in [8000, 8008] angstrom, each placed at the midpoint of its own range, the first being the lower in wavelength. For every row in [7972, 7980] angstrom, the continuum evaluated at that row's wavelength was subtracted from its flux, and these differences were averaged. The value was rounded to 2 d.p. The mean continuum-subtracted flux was -1.65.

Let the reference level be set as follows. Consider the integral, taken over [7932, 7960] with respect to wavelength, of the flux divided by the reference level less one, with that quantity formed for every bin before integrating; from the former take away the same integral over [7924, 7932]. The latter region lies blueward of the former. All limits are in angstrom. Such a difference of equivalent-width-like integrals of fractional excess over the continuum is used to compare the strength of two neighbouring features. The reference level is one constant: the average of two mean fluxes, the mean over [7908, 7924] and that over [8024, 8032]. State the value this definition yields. -1.6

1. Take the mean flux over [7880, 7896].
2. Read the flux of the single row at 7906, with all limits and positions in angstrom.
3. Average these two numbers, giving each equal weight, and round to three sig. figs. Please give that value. 30.6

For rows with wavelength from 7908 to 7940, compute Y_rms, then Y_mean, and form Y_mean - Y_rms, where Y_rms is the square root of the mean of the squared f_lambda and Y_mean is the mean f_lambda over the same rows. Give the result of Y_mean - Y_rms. -0.042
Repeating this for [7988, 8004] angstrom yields -0.012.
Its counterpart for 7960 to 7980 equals -0.007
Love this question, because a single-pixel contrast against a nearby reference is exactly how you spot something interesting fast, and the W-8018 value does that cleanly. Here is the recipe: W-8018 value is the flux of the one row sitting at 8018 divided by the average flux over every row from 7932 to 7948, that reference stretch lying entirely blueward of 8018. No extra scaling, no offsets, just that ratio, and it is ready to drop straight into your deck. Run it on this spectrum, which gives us 1.05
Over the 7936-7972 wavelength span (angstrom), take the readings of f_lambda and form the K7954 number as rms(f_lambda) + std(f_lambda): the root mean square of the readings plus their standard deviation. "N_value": 30.8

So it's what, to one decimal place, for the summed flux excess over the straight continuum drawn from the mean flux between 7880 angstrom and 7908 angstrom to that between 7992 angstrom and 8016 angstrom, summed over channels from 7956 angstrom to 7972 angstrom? -1.0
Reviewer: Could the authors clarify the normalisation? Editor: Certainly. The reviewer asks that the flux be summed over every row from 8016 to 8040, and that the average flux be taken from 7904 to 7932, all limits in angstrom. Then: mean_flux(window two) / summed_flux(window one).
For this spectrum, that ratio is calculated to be 0.17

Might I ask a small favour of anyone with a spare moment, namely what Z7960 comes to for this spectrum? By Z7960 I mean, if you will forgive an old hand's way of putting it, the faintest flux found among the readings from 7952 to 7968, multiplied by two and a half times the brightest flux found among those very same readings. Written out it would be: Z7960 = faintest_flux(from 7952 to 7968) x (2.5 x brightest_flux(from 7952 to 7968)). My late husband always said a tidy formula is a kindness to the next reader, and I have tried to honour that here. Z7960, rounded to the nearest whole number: 2377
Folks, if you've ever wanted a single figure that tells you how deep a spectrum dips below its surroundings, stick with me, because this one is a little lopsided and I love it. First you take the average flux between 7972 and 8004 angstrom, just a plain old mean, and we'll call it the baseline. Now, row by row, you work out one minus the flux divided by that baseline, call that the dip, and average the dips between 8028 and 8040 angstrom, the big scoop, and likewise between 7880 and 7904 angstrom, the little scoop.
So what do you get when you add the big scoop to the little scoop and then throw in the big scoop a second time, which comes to 0.09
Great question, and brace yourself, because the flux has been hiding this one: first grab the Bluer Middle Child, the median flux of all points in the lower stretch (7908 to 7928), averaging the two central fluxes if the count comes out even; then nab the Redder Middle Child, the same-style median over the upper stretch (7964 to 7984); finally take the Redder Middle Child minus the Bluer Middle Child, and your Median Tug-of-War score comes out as -2.0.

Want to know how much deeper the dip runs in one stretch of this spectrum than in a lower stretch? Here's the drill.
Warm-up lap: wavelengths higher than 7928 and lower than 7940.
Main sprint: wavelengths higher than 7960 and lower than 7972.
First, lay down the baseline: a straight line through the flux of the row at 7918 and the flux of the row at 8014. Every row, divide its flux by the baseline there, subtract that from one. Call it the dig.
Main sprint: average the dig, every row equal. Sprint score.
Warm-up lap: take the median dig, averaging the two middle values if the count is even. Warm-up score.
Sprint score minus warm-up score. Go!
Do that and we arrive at -0.048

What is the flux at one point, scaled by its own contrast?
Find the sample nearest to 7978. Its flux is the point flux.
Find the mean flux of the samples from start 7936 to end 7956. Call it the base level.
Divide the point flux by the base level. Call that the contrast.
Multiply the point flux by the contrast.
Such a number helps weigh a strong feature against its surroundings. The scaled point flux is 29.8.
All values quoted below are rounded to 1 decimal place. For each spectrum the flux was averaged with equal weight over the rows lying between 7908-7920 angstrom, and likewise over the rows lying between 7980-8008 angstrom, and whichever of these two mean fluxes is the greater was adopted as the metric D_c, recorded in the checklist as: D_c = 32.5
